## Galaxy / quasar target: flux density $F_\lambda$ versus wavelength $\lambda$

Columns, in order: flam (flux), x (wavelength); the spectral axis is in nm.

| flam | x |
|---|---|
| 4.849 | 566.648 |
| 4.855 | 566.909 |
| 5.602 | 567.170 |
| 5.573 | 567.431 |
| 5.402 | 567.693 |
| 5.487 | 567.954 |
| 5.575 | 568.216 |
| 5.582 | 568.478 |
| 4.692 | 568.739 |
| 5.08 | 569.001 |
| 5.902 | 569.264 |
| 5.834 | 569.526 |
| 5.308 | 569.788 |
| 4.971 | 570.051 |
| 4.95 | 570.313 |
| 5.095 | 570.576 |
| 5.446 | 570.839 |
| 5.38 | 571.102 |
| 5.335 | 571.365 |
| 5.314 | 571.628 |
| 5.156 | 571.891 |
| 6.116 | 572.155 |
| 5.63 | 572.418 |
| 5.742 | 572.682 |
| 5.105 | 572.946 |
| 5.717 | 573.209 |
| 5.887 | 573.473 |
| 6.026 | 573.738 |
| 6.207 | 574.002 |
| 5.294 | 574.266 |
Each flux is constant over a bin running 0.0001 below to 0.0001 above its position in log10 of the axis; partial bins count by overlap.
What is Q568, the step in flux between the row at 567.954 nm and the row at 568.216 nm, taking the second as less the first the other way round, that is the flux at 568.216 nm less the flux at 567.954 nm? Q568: 0.1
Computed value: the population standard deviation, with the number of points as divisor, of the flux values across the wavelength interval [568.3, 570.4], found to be 0.41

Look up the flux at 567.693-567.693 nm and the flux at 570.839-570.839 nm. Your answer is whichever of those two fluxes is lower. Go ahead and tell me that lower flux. 5.40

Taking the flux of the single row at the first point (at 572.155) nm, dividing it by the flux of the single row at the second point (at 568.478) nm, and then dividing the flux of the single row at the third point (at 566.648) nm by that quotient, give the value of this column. 4.43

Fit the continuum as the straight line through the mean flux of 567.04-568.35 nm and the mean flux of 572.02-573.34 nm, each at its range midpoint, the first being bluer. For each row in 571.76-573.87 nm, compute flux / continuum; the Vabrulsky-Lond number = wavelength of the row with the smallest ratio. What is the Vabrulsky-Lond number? 572.946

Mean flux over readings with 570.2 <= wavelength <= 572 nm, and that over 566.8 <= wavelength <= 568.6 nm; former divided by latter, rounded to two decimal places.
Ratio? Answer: 0.96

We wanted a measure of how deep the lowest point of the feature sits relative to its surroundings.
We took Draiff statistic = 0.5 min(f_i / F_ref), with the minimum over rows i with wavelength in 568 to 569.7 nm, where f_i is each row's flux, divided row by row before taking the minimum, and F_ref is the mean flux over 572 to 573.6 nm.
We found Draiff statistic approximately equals 0.412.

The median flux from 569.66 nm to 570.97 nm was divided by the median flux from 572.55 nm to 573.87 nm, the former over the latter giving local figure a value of 0.89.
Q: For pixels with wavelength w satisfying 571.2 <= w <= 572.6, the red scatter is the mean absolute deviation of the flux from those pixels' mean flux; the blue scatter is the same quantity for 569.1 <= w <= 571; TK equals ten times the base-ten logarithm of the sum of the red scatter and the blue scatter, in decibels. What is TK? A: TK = -2.17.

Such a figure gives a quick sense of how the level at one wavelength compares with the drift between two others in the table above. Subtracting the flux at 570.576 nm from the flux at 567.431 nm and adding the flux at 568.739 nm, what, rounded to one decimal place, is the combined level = 5.2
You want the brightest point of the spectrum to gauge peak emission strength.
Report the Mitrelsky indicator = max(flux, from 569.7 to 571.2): 5.446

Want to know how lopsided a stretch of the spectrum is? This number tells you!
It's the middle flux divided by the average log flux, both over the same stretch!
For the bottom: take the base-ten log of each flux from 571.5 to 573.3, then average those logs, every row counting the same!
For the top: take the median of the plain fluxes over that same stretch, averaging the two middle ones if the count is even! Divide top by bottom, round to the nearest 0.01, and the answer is 7.58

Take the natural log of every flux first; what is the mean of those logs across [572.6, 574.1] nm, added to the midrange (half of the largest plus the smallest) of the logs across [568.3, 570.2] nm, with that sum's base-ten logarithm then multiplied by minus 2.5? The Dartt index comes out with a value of -1.33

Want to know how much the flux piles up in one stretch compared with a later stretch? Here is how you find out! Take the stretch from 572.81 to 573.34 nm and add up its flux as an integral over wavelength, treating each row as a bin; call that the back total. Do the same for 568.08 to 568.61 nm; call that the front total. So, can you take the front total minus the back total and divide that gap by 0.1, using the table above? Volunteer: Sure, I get 1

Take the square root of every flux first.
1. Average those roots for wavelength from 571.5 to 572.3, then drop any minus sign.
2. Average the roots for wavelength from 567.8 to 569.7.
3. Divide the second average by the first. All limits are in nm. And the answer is 0.99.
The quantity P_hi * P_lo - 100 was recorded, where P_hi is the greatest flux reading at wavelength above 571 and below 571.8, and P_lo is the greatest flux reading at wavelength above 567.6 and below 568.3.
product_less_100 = -70.0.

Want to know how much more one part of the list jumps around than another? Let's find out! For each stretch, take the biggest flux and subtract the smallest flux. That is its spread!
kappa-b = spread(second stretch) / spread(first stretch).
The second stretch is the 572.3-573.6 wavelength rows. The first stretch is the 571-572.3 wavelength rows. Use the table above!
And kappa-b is 0.81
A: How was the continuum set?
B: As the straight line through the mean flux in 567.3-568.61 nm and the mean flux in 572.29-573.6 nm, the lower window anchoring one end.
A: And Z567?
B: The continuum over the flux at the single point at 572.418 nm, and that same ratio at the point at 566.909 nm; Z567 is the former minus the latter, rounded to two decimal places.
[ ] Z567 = -0.14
